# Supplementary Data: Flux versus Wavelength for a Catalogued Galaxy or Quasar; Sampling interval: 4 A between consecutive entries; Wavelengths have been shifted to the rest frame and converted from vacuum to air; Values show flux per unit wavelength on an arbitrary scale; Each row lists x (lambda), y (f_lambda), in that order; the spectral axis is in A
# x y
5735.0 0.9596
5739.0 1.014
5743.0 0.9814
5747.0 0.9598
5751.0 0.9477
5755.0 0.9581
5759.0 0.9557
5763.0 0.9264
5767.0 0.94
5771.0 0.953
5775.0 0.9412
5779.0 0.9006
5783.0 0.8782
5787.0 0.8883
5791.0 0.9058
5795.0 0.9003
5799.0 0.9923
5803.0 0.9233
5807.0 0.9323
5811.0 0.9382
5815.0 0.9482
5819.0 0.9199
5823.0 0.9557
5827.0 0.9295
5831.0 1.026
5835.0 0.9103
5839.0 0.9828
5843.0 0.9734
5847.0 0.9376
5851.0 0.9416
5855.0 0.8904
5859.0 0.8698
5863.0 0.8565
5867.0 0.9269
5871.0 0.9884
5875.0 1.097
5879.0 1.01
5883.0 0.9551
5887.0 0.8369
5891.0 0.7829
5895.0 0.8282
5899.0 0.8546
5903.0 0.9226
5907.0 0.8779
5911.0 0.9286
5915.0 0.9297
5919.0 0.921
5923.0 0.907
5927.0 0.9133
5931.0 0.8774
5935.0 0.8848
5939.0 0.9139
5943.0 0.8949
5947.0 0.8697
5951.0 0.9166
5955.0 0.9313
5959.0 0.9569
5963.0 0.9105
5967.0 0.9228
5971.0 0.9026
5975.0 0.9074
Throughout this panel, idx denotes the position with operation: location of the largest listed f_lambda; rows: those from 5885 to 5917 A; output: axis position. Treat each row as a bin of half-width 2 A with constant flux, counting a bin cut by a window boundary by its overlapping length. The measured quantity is 5915.0 A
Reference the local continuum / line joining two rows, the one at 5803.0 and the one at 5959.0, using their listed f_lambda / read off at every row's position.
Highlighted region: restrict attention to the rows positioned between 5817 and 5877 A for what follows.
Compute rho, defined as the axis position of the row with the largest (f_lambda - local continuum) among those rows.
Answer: 5875.0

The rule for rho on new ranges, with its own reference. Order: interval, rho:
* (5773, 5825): 5799.0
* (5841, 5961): 5875.0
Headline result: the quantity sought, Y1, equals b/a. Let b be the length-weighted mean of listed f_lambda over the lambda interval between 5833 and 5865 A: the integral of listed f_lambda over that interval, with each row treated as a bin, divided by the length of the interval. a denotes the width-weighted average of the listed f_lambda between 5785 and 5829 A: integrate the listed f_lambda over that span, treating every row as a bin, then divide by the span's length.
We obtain 0.99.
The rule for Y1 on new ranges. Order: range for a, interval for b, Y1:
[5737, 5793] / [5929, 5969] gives 0.97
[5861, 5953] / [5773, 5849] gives 1.03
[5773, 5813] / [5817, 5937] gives 1.00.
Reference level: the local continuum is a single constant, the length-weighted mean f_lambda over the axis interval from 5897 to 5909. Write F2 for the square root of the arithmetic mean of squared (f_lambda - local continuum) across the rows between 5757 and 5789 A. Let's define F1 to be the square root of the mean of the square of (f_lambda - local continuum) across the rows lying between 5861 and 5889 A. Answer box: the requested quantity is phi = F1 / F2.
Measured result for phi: 2.3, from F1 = 0.108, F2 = 0.047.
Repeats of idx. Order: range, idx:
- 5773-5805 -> 5799.0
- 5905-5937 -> 5915.0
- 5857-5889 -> 5875.0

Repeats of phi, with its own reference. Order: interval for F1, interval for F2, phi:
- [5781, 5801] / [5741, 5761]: 0.6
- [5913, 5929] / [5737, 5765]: 0.4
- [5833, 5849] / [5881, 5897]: 1.0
